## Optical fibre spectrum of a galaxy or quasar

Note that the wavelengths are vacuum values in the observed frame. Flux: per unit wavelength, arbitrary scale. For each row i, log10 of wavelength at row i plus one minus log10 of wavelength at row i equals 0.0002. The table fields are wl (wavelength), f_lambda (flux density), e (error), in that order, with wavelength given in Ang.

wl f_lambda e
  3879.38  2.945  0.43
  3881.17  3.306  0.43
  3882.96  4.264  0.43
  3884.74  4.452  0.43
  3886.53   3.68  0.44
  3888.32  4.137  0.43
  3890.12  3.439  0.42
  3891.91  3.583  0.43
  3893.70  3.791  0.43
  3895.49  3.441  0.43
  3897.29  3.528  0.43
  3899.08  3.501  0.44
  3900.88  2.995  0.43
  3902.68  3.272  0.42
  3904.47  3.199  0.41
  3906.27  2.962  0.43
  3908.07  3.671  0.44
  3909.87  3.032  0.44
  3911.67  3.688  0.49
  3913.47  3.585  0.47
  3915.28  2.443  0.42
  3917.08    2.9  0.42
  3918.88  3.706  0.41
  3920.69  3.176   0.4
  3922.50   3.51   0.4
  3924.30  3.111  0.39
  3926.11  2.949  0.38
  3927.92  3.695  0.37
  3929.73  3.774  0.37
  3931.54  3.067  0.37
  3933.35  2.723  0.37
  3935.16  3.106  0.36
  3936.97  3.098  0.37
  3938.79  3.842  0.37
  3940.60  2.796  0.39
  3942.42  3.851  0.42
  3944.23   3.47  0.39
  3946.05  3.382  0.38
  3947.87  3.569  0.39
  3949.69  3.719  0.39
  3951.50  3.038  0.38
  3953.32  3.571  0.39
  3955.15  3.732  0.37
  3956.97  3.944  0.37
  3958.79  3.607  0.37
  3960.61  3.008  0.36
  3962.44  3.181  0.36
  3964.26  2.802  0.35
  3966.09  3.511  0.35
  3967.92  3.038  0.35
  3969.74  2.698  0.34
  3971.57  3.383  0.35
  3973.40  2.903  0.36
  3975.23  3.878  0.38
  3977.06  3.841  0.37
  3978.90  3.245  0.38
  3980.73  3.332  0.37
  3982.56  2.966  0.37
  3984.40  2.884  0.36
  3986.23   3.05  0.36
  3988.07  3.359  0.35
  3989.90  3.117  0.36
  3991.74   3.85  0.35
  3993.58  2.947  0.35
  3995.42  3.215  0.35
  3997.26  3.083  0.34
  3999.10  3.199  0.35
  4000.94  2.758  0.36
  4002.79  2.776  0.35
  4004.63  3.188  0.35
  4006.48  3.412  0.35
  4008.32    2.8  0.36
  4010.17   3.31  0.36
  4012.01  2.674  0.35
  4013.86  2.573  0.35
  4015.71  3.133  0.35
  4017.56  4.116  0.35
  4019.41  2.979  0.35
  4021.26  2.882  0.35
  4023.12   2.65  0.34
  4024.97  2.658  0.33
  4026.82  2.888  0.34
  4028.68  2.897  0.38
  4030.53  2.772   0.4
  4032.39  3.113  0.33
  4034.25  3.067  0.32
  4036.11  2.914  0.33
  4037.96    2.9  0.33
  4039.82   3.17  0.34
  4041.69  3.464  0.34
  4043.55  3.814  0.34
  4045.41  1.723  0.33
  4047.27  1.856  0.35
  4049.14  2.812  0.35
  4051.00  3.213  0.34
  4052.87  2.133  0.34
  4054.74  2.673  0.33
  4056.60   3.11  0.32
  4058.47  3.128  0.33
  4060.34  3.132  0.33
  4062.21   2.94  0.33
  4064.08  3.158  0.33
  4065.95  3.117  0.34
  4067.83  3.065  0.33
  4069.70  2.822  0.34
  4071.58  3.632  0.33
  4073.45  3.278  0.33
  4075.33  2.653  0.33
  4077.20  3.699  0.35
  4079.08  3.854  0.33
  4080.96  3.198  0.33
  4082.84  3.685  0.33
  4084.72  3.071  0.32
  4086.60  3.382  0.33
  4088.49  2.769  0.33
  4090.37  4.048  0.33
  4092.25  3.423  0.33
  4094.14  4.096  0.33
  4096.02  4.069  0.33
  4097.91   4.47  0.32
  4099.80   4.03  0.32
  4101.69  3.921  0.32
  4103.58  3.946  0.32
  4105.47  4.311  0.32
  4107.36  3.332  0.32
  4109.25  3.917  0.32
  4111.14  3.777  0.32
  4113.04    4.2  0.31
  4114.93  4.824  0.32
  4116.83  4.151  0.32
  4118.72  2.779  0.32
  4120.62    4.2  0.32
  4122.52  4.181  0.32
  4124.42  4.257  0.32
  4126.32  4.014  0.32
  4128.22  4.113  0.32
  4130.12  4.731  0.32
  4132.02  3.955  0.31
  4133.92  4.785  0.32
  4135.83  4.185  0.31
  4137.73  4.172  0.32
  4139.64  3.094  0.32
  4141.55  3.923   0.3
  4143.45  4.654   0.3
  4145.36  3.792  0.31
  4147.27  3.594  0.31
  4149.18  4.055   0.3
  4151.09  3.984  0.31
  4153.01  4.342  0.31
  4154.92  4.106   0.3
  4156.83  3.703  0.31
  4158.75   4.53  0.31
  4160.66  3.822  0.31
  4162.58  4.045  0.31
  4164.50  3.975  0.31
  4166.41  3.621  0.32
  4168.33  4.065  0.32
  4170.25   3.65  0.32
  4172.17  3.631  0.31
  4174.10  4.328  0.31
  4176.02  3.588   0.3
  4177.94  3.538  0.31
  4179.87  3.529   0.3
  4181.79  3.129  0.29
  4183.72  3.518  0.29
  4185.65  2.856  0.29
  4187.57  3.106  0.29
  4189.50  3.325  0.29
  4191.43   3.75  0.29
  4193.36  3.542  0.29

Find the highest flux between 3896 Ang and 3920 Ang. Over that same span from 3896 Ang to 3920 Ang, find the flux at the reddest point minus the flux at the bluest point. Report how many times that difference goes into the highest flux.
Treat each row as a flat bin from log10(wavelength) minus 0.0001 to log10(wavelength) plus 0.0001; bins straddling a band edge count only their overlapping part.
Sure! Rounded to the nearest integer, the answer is 21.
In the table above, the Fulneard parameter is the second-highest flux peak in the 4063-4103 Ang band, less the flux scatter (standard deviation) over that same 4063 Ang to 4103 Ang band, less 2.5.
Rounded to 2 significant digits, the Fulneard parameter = 1.1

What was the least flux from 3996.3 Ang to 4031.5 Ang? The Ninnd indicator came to 2.573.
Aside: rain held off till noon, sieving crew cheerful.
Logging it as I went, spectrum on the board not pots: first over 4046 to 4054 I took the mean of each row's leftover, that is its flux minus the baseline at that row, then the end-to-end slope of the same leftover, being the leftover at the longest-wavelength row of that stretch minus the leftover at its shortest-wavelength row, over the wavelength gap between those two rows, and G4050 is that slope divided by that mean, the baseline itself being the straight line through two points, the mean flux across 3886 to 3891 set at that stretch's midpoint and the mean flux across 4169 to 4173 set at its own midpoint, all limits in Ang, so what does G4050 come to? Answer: -0.04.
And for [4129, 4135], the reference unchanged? 0.02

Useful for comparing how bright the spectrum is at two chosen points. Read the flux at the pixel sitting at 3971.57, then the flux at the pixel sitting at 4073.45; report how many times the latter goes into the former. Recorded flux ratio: 1.0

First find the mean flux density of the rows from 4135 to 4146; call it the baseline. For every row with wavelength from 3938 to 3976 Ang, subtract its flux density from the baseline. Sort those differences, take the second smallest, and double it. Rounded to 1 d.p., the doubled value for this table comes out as 0.2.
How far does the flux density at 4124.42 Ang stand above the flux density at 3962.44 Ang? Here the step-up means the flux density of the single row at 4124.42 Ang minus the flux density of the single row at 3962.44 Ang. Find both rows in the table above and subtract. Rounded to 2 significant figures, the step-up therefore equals 1.1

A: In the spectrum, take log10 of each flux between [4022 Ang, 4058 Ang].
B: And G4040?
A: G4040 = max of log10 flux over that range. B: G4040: 0.581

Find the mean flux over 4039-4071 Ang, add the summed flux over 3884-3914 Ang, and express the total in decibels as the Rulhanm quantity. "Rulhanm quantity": 18.0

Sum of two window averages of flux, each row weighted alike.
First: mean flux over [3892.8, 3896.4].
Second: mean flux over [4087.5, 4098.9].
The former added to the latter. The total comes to 7.4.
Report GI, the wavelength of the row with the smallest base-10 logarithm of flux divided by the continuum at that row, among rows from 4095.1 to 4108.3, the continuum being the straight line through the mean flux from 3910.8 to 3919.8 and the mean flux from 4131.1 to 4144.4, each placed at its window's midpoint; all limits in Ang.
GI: 4107.36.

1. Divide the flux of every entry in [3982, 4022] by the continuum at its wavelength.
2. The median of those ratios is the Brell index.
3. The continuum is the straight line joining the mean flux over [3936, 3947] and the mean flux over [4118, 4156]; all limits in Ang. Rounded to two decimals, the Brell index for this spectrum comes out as 0.86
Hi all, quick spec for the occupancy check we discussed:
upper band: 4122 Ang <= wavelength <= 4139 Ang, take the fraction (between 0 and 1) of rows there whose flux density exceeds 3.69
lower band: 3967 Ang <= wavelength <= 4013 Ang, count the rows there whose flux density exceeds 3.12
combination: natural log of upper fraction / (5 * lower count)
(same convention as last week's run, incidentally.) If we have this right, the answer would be -4.1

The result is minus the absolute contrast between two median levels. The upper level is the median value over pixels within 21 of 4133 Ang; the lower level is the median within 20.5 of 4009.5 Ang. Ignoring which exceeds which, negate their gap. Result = -1.2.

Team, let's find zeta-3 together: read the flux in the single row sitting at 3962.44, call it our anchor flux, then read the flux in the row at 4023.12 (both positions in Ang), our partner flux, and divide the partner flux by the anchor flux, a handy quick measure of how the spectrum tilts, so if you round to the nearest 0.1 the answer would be 0.8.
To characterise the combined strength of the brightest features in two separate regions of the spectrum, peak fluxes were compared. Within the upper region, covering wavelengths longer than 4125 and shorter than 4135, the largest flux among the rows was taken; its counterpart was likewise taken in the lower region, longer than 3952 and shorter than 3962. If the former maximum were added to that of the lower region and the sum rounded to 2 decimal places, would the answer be 8.73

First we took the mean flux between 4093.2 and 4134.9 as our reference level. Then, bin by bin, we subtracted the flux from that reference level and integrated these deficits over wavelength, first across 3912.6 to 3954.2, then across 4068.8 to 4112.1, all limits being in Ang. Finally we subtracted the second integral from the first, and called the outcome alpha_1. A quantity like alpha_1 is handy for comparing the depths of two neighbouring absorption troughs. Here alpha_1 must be 12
